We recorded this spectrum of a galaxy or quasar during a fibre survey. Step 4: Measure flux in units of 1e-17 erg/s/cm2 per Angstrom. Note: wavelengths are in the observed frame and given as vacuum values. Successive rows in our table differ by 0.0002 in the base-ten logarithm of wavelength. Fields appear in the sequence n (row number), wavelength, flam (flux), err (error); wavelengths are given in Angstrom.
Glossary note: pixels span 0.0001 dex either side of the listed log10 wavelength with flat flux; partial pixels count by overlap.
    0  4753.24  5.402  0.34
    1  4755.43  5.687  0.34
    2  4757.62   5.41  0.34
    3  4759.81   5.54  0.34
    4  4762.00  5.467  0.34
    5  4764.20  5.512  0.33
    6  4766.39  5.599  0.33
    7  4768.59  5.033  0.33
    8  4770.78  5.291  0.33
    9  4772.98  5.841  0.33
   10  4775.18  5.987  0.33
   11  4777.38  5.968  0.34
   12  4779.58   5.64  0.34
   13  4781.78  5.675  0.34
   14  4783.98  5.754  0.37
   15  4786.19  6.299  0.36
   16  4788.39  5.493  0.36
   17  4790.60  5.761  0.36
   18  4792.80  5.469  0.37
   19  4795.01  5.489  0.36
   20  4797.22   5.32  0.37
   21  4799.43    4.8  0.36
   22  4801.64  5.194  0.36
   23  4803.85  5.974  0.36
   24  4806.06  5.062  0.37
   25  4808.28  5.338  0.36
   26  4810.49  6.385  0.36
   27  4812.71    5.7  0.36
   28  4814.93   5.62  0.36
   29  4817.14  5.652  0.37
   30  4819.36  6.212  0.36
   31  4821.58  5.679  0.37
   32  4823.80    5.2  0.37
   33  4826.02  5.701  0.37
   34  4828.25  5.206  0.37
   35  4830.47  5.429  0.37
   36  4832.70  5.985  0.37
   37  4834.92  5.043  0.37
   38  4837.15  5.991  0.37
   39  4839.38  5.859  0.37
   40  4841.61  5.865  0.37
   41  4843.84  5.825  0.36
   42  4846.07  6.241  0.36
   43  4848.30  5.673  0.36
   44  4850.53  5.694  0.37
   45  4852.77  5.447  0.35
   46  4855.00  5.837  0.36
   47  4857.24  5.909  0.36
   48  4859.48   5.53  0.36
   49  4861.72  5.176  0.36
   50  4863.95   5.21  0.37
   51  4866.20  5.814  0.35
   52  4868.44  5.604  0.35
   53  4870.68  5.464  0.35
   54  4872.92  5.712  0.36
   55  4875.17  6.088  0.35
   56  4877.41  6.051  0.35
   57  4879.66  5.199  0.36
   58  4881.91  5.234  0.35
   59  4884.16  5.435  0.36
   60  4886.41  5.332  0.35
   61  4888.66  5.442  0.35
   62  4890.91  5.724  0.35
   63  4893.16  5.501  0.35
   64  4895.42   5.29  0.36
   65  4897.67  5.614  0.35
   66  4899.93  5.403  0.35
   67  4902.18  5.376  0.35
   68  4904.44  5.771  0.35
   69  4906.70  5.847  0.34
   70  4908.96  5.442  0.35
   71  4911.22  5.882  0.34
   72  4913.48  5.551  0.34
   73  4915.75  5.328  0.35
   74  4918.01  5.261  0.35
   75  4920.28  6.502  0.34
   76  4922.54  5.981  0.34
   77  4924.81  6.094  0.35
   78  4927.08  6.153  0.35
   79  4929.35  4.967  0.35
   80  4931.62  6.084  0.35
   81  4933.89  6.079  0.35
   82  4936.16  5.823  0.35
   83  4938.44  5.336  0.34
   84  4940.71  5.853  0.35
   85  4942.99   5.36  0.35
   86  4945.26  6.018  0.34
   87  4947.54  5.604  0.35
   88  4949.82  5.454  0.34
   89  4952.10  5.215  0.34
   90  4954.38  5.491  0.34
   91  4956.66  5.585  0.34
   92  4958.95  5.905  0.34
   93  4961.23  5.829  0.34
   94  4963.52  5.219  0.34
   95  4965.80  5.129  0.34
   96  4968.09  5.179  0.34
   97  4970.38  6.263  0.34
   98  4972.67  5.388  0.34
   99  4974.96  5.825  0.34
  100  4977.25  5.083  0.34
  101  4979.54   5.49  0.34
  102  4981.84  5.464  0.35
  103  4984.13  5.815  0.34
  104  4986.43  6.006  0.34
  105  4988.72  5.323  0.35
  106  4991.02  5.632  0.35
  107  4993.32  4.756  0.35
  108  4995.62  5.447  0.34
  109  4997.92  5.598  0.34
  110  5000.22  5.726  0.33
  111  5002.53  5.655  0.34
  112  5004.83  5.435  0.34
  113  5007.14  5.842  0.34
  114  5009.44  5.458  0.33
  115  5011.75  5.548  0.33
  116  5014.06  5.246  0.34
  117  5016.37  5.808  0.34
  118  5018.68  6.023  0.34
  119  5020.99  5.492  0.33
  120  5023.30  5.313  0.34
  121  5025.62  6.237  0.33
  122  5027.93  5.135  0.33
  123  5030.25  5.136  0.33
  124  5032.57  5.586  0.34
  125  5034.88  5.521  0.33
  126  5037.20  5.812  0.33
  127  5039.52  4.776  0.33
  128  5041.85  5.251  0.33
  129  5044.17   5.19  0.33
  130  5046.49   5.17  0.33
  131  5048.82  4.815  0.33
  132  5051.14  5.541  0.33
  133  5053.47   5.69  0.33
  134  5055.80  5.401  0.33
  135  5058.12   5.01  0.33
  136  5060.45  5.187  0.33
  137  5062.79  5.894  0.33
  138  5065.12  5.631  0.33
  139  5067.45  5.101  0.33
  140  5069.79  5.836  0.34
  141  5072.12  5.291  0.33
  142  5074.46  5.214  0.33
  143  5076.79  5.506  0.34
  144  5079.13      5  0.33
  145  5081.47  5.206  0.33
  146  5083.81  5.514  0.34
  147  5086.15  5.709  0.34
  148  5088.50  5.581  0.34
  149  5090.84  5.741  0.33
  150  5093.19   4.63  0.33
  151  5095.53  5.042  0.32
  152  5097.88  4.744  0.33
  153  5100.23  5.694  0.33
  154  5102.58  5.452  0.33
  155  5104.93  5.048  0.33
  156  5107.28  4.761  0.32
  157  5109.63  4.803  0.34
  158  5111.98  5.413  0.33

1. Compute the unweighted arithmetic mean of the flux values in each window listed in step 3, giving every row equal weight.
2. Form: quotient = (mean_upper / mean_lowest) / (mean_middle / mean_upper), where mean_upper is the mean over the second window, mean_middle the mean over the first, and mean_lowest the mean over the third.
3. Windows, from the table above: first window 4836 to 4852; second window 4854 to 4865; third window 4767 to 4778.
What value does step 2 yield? 0.93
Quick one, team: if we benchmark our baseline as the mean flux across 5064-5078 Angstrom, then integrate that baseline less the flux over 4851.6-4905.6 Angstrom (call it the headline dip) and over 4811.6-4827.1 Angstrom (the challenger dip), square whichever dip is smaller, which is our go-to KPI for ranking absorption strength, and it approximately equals 41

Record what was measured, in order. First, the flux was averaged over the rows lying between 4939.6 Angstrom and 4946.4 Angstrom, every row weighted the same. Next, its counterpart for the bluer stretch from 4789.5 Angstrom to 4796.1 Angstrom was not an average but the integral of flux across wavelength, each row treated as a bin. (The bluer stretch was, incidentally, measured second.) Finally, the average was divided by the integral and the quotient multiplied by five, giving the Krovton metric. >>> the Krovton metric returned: 0.78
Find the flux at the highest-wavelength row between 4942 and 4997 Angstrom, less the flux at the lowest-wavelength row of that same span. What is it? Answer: 0.09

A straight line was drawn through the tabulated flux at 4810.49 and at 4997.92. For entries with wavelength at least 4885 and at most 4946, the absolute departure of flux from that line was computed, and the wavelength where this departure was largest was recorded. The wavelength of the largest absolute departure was 4929.35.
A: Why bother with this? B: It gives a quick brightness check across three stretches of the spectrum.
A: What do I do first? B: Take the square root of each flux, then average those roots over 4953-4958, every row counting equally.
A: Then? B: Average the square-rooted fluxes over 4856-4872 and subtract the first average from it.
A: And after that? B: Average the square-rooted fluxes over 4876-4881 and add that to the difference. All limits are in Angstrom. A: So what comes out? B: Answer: 2.37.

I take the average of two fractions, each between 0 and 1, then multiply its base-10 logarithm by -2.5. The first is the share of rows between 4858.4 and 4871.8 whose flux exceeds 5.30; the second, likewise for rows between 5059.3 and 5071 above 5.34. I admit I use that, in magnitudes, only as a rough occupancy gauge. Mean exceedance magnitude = 0.50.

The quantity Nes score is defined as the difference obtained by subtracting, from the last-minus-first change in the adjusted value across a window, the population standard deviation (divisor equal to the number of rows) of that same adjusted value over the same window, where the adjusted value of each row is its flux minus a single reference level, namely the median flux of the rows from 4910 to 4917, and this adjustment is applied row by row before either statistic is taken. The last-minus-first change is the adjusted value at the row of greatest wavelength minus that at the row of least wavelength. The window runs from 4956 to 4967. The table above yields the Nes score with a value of -0.8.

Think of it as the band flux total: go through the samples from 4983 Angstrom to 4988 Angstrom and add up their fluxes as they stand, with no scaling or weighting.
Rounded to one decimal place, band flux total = 11.8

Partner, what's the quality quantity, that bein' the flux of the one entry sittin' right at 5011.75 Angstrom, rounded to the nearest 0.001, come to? 5.548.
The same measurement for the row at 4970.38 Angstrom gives 6.263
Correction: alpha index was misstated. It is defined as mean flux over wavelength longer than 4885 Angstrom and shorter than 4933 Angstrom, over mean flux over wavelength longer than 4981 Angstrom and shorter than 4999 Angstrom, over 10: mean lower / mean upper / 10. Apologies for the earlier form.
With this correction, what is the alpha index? 0.103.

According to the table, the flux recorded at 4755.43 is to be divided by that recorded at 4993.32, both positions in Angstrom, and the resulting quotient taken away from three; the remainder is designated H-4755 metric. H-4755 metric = 1.80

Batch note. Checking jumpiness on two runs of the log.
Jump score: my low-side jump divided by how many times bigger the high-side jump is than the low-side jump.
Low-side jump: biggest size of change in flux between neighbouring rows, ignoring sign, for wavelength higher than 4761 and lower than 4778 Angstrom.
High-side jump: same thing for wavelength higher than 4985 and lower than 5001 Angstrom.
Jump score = 0.37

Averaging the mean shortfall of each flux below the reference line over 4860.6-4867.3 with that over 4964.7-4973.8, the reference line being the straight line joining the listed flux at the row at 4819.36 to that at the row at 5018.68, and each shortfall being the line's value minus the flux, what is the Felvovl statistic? 0.67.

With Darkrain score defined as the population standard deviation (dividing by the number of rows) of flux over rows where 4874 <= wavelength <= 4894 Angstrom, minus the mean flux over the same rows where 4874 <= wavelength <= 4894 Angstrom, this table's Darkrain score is -5.25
